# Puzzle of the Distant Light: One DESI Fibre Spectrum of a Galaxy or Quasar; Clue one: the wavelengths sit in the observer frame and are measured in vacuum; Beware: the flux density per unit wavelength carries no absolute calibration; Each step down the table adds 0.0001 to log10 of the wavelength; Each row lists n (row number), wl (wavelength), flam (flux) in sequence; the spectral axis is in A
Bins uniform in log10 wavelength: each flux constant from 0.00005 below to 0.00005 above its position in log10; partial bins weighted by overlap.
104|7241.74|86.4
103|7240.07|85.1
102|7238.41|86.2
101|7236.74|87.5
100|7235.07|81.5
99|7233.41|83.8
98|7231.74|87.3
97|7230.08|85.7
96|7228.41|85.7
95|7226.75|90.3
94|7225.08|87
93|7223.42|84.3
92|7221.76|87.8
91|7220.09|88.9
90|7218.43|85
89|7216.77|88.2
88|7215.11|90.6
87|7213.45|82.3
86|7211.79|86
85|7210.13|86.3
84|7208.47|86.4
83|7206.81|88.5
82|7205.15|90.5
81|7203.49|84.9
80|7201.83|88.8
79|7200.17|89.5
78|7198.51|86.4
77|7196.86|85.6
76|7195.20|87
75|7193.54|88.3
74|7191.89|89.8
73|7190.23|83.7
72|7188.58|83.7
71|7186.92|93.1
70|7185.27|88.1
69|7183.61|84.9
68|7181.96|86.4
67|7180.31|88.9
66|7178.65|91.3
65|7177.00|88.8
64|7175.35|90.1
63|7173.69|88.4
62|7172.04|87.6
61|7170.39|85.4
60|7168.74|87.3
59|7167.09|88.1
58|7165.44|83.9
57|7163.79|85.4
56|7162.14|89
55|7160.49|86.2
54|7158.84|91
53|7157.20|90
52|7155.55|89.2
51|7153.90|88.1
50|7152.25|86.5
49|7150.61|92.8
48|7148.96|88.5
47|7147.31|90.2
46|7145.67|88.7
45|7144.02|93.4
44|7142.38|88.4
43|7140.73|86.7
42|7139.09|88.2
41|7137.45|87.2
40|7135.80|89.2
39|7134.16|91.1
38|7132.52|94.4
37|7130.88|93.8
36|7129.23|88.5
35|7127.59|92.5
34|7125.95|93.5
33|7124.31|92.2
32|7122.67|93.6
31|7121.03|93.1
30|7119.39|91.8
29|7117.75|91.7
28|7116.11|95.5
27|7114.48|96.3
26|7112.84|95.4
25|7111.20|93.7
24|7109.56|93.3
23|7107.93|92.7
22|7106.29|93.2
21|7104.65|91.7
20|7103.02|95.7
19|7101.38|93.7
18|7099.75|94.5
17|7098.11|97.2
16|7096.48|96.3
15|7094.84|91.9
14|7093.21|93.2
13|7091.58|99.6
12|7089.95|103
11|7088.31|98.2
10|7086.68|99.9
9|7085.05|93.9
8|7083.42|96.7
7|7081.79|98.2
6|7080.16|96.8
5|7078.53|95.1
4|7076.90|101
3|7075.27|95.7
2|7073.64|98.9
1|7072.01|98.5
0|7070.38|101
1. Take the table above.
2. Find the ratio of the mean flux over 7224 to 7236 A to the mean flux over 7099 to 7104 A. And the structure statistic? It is 0.91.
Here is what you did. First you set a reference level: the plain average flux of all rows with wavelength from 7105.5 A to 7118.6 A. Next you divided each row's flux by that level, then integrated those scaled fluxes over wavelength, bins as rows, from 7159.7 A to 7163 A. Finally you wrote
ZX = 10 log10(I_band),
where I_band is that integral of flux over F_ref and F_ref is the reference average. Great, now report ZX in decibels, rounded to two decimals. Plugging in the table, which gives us 4.88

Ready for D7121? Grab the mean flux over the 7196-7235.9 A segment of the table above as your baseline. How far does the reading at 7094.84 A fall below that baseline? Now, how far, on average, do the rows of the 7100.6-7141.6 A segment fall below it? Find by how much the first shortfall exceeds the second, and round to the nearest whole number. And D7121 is 0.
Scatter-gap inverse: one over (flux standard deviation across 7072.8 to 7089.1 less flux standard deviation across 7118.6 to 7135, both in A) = 2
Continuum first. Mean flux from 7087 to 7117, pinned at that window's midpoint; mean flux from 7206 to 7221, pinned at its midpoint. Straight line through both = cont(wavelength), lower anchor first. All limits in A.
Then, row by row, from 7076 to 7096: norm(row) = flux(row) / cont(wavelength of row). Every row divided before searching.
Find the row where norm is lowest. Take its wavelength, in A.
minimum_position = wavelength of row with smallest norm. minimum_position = 7094.84 A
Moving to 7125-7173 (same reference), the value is 7165.44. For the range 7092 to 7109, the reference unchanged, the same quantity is 7094.84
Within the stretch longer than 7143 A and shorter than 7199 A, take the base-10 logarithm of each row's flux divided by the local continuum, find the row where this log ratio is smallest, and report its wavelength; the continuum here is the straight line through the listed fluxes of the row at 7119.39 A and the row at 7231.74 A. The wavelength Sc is 7165.44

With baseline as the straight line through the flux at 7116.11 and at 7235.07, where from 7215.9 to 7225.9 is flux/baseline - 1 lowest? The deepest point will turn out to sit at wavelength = 7223.42 A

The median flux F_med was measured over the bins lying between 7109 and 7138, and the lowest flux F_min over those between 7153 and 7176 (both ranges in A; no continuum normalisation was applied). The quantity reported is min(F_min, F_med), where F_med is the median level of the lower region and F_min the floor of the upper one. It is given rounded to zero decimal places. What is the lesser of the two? 84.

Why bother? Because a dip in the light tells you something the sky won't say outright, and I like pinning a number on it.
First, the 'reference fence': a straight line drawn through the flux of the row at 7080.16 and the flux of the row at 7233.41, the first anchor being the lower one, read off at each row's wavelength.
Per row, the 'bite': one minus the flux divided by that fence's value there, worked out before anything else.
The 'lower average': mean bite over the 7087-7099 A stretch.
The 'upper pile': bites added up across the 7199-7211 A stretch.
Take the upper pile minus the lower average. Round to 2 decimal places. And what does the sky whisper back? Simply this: -0.12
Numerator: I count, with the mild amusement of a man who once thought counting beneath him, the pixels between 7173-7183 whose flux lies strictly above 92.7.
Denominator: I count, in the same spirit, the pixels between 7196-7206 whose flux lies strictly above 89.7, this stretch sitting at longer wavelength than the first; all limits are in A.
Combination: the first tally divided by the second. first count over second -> 0.0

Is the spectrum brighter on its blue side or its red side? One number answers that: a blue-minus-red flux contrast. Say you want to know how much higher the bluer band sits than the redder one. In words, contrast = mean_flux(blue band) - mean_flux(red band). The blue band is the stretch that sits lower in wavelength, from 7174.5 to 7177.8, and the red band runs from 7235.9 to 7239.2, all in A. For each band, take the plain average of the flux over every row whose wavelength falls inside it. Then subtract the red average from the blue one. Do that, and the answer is 2.6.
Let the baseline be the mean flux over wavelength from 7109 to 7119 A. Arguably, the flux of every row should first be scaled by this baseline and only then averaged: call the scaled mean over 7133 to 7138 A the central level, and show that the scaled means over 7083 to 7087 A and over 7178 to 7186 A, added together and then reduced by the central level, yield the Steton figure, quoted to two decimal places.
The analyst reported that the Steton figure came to 1.01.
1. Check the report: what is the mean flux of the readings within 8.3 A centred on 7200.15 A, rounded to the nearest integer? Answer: 87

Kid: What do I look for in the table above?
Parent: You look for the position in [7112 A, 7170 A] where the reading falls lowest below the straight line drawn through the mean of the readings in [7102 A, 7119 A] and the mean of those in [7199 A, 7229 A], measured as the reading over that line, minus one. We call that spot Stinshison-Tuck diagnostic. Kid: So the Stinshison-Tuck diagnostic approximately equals 7165.44 A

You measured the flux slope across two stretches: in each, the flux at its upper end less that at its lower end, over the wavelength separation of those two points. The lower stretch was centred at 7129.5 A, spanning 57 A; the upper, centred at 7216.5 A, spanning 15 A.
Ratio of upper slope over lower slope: 2.3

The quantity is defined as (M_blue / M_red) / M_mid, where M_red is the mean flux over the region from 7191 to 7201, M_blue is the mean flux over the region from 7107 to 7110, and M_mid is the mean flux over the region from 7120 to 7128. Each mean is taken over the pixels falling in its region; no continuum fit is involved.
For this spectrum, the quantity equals 0.0114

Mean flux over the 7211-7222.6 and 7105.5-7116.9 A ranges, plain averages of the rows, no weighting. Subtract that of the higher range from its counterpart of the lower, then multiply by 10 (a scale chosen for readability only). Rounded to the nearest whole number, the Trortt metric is 73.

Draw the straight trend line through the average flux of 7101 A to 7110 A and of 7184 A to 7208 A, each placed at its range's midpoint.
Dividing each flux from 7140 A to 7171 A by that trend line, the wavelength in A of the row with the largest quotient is 7144.02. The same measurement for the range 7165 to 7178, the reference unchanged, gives 7175.35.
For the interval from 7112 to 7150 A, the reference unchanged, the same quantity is 7114.48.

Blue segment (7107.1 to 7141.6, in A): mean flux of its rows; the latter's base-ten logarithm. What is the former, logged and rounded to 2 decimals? 1.96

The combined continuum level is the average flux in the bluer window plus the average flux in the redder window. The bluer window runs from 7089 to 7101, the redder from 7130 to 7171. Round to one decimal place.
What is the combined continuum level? 185.4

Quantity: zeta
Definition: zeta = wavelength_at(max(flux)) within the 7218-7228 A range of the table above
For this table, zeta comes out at 7226.75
